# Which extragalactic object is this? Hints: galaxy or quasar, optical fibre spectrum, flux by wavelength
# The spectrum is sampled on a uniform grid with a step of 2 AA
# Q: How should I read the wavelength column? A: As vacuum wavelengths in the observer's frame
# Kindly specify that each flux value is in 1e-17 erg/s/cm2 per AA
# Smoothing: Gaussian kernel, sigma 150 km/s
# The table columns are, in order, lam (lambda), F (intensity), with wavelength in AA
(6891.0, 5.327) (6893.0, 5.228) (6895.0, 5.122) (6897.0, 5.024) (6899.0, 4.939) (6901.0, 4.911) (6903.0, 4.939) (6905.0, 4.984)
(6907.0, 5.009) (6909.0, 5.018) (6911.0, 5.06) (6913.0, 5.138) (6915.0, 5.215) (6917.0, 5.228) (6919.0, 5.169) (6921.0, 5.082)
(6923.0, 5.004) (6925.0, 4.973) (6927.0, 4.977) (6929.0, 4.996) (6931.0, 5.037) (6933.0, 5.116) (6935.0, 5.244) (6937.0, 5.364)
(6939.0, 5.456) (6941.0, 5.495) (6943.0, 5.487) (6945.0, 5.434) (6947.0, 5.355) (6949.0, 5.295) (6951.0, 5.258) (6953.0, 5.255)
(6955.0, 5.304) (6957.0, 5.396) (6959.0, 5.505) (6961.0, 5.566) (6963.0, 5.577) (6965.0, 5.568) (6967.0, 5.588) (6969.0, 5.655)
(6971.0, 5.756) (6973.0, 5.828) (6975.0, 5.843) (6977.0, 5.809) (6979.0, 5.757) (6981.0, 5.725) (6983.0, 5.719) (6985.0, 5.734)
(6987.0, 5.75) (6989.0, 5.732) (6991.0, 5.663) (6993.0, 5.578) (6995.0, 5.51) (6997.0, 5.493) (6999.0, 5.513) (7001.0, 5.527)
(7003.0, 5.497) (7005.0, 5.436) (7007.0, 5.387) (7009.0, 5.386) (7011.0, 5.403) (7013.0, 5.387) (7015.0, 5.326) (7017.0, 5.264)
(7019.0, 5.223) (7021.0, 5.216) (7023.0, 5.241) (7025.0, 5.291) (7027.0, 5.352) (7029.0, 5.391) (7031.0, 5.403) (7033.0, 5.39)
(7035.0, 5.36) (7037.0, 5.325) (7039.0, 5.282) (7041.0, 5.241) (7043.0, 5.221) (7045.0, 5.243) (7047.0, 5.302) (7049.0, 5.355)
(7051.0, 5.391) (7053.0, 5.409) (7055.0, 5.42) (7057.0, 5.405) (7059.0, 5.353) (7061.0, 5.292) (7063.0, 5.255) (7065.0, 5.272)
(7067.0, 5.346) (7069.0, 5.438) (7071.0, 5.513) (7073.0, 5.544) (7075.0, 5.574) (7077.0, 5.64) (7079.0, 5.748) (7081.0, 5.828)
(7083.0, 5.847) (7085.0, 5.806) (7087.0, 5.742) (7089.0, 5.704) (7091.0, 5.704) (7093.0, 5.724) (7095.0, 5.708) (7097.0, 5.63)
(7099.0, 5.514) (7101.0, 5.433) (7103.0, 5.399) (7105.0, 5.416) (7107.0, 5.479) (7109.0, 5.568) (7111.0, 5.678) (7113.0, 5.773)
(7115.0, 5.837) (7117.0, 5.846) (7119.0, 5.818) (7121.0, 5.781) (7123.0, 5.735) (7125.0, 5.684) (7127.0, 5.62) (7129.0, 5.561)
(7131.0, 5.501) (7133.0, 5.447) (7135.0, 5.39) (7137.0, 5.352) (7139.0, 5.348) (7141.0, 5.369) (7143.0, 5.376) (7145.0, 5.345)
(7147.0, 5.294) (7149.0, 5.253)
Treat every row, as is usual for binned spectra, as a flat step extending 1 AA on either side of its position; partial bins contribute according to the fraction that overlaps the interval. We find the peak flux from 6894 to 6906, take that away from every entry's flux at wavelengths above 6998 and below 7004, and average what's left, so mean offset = 0.39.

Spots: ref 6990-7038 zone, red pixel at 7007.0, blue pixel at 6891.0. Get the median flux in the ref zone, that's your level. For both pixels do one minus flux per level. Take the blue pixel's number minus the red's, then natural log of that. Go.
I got -4.5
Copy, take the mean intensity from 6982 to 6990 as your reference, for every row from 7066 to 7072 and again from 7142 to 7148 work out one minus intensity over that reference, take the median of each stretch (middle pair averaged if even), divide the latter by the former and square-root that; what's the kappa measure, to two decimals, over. 1.15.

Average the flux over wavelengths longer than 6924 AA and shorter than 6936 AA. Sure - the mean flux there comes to 5.06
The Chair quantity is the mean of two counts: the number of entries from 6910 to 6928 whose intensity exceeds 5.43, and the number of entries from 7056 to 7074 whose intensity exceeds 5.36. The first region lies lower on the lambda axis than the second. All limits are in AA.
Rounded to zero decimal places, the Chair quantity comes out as 2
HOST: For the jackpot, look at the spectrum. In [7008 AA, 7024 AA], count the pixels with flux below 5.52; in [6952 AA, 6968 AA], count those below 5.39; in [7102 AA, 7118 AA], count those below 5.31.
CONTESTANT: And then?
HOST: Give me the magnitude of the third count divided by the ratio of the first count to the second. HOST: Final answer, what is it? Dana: 0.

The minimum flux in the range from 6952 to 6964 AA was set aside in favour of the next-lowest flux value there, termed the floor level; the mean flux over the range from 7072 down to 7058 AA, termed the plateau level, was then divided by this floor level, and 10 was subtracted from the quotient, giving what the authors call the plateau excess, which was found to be -8.99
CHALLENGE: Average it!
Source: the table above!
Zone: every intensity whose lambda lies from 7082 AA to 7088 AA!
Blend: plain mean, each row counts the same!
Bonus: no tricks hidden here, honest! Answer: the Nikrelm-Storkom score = 5.80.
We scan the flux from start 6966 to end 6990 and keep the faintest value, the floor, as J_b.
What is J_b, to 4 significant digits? 5.588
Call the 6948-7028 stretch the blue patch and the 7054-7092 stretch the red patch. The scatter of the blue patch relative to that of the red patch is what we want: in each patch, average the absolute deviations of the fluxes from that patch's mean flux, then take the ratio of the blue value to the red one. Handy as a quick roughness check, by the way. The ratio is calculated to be 0.93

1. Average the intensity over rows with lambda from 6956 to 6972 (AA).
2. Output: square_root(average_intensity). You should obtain 2.36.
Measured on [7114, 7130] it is 2.39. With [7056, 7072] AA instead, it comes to 2.32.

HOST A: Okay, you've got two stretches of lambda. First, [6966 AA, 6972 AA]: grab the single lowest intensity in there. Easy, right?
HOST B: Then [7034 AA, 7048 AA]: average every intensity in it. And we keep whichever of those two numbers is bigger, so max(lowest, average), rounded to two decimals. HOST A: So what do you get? 5.59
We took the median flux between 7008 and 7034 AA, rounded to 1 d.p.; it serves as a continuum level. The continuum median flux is 5.4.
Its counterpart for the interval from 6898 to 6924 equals 5.0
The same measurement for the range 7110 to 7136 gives 5.7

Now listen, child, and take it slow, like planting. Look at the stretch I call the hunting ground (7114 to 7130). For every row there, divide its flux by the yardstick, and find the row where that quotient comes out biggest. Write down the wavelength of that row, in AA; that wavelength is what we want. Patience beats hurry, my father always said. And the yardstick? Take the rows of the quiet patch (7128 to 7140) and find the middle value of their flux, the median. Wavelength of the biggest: 7117.0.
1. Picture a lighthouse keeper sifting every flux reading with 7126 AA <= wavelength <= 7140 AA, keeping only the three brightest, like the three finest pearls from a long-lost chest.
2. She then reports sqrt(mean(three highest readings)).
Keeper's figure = 2.36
